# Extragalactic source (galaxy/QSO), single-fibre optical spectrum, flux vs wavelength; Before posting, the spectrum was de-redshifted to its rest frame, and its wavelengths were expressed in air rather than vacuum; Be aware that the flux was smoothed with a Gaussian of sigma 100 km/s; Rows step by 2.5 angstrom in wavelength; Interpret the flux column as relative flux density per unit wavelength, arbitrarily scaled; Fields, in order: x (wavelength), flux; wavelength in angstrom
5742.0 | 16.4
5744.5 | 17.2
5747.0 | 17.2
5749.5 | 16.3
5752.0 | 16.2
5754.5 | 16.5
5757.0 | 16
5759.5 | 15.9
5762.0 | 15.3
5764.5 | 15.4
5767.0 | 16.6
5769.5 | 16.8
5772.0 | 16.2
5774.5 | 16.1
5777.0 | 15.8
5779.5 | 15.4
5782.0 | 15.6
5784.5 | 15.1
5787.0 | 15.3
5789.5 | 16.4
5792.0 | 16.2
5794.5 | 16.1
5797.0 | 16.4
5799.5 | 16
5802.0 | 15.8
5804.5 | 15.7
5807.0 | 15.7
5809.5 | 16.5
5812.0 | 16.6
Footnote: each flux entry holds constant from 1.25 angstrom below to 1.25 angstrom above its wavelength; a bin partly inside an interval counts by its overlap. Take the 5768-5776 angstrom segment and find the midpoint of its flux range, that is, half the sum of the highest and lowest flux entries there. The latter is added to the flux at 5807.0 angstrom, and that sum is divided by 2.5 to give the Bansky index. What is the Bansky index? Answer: 12.9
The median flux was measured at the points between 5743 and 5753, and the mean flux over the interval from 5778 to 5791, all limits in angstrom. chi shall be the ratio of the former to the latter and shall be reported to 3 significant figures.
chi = 1.08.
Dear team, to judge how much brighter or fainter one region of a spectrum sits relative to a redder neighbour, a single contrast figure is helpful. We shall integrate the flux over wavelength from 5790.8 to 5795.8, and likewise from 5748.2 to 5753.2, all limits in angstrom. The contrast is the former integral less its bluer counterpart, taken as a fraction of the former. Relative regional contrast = 0.0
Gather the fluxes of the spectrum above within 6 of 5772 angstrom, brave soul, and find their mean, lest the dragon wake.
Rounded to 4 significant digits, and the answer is 16.30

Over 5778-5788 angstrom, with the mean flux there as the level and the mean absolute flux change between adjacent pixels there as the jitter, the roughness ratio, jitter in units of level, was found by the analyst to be 0.020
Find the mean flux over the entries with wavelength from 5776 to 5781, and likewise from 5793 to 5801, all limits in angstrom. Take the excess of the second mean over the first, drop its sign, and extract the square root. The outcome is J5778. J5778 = 0.75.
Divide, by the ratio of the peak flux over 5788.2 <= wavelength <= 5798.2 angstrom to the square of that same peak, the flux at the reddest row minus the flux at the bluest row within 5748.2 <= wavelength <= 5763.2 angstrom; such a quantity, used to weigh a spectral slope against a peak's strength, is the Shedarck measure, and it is -16.4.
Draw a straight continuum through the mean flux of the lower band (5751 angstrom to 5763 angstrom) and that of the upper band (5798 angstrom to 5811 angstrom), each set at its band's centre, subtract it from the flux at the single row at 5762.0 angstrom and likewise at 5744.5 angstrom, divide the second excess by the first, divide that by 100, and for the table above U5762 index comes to -0.018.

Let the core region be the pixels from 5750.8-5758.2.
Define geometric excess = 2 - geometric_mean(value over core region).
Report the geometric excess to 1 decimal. -14.2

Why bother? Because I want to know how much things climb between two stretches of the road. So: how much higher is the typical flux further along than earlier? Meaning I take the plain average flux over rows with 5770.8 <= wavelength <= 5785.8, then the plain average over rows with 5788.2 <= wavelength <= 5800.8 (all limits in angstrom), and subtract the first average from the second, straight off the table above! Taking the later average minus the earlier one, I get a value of 0.52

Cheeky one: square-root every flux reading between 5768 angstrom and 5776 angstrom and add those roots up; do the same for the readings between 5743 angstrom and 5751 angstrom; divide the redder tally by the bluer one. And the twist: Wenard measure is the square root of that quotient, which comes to 0.99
